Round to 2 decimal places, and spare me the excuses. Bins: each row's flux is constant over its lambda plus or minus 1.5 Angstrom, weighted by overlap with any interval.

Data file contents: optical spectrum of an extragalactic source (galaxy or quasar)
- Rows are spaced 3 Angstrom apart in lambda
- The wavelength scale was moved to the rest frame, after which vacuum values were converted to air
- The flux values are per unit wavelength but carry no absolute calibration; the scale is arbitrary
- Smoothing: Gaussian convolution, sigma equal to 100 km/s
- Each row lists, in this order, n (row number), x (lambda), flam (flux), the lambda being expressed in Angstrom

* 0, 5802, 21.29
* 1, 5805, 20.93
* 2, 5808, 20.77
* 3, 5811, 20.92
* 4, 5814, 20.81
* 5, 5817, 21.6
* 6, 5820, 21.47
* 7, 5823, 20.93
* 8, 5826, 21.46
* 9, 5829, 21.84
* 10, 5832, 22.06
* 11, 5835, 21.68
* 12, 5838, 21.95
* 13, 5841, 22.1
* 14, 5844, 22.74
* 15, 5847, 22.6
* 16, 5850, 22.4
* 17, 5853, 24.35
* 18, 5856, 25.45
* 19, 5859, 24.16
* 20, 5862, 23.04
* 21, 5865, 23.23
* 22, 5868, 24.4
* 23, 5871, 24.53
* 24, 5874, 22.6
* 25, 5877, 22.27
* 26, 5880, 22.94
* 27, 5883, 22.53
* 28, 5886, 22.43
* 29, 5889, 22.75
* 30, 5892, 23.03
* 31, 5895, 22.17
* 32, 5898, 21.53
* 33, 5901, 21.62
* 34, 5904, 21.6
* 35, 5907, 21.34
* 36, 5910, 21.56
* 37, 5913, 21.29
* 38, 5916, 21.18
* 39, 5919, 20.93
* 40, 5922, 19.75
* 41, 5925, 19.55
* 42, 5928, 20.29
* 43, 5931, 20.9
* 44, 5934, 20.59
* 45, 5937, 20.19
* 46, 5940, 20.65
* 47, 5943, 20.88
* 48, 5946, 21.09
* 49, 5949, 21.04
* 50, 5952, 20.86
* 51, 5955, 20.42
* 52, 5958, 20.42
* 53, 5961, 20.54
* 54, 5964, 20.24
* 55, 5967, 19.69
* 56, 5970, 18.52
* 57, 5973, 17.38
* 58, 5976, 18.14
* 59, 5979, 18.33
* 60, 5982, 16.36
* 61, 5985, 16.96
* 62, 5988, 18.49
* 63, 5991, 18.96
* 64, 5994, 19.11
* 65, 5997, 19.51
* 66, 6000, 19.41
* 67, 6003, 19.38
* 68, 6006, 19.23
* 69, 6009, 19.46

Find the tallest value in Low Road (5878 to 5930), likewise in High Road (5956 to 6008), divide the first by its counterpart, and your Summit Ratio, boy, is 1.12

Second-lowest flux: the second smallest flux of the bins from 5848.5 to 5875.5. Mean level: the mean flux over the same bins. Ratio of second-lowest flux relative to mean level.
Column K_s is 0.950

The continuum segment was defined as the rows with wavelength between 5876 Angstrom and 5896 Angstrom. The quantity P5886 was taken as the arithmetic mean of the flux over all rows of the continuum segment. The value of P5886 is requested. 22.6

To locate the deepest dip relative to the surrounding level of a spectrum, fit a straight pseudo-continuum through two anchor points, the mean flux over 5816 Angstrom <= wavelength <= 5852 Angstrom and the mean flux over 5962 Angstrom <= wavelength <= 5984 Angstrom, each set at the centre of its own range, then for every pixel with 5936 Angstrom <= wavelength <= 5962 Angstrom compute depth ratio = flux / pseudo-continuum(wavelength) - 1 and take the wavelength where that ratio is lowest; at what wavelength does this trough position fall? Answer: 5937 Angstrom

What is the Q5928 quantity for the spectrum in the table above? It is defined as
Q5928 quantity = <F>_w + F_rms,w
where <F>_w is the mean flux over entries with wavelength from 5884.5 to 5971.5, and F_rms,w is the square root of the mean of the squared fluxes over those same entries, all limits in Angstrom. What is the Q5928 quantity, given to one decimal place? 41.9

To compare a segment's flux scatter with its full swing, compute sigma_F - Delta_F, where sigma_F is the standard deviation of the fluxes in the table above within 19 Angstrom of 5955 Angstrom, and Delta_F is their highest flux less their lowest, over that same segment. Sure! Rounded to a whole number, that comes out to -3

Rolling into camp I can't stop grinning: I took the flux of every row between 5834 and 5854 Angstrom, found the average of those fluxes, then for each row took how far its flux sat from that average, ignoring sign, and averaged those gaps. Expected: 0.6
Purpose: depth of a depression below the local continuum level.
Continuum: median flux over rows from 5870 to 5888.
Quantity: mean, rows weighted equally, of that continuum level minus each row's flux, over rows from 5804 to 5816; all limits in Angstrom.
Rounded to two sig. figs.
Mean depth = 1.7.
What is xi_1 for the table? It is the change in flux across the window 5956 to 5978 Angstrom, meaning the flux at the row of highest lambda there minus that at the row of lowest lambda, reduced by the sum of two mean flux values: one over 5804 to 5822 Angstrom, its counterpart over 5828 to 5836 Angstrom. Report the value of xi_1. -45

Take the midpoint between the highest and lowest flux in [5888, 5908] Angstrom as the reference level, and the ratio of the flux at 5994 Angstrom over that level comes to 0.86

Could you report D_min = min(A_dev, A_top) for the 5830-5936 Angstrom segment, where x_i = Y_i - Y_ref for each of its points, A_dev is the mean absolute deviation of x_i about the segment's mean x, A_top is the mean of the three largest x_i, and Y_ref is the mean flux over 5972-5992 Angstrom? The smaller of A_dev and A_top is 1.0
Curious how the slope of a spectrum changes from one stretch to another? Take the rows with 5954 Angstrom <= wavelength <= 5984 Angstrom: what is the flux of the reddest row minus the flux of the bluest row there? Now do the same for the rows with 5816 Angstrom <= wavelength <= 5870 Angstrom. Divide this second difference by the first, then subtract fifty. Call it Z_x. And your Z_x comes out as -50.7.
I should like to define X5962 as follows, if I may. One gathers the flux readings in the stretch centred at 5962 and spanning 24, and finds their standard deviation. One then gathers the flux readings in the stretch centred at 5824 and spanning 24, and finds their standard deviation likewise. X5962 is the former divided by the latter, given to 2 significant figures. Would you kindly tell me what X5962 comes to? 2.8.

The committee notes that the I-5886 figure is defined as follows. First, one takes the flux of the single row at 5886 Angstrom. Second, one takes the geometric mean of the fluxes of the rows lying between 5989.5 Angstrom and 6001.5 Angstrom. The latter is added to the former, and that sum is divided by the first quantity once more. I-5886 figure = 1.858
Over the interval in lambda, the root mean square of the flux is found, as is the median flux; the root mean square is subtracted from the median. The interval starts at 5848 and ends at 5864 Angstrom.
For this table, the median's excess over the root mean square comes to 0.26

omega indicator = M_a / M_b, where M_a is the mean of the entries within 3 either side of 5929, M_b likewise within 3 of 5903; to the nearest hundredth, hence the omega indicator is 0.95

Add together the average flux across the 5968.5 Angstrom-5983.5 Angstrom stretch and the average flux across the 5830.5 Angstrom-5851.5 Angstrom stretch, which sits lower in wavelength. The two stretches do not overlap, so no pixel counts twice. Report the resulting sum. 40.0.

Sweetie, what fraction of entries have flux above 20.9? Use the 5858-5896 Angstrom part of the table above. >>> 1.00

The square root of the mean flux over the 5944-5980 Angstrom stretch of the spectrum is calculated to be 4.44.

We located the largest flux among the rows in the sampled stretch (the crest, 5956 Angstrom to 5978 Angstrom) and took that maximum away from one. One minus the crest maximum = -20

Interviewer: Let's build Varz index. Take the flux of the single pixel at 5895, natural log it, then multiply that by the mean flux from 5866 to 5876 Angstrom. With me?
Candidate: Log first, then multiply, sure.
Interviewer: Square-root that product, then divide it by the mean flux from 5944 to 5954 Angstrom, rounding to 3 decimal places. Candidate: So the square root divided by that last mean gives 0.409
